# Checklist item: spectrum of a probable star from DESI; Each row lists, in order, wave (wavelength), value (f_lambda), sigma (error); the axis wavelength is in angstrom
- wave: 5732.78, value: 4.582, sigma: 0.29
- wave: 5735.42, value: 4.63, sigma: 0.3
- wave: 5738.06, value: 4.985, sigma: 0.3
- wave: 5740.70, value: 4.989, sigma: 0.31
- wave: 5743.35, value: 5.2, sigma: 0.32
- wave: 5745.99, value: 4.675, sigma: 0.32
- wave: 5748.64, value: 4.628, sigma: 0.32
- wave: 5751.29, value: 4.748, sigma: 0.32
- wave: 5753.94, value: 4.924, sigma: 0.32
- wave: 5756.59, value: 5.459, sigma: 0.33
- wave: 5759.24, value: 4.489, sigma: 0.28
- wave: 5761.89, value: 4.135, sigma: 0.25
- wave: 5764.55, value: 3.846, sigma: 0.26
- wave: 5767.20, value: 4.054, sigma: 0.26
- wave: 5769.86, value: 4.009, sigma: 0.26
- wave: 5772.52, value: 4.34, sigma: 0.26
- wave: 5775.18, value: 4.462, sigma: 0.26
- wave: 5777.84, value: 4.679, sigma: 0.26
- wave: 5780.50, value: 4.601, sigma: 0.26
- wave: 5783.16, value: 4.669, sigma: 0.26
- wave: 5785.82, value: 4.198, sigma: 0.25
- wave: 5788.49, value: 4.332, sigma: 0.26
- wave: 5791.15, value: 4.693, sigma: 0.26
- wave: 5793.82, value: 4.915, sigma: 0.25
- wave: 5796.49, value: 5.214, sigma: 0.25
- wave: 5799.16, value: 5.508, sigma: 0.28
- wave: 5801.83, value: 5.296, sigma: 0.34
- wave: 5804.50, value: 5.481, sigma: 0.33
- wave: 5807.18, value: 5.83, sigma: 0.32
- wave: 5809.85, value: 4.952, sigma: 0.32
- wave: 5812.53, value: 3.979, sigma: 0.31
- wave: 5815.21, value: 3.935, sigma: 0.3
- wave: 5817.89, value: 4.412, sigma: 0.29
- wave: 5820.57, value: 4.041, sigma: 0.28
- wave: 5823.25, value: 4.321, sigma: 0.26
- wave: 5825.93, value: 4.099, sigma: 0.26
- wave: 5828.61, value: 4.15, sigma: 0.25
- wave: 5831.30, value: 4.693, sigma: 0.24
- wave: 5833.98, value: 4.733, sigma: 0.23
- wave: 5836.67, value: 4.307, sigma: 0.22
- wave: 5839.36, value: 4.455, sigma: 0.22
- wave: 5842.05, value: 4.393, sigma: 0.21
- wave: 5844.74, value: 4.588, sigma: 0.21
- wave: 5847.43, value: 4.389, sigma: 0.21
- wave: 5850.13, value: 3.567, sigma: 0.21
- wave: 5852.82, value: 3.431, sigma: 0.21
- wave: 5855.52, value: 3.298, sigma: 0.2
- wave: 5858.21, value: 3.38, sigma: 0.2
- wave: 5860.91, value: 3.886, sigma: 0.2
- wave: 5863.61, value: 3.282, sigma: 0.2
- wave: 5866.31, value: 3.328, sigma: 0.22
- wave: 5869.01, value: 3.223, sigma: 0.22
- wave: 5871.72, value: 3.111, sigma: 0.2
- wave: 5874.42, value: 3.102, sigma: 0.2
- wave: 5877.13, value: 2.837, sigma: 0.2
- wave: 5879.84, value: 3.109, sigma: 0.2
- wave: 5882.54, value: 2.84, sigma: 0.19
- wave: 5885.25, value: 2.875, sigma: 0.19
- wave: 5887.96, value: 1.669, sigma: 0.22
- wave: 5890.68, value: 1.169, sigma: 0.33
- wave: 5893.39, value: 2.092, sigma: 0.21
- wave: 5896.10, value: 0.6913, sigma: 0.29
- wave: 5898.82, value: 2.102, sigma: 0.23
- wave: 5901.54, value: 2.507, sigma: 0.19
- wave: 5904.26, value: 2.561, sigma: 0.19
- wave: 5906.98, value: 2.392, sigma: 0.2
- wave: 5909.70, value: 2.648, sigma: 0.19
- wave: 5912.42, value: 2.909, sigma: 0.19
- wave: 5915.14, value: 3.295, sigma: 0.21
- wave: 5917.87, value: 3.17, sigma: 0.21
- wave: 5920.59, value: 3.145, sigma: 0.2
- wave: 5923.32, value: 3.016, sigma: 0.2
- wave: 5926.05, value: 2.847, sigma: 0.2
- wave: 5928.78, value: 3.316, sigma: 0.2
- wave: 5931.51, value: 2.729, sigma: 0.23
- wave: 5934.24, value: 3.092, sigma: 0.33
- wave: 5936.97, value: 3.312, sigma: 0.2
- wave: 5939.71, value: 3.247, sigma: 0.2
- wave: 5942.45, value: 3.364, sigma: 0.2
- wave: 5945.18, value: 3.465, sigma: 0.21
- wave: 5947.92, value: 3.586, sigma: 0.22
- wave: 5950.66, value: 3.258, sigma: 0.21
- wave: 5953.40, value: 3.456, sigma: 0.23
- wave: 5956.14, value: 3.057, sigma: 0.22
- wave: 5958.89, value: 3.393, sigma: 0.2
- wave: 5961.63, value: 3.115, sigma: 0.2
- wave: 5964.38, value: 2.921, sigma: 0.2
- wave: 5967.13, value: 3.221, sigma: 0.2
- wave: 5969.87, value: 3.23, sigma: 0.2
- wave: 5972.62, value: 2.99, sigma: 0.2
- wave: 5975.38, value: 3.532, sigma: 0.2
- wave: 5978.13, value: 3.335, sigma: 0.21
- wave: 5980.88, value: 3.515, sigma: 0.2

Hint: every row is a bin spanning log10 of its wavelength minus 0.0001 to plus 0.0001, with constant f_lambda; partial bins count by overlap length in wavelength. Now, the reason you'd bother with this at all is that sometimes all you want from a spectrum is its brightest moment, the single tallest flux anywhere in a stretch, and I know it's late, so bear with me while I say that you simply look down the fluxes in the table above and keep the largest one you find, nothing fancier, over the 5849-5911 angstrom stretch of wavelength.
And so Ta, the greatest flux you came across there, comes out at 3.886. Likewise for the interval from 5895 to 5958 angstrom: 3.586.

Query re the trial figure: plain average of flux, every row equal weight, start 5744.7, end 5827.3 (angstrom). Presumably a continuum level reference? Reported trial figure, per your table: 4.6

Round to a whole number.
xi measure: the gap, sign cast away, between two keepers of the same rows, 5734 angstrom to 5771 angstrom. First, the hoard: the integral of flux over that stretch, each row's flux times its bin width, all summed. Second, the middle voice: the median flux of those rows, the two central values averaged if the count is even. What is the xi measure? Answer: 167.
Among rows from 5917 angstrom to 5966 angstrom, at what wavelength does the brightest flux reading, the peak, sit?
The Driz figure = 5947.92 angstrom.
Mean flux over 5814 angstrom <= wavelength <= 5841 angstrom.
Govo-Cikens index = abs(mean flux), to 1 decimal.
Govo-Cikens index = 4.3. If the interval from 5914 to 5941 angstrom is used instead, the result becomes 3.1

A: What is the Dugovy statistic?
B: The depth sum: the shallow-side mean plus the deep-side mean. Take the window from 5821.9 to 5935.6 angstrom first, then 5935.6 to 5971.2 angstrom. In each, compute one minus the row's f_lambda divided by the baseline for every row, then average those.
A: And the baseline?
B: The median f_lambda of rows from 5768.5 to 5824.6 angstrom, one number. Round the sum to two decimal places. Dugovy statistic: 0.59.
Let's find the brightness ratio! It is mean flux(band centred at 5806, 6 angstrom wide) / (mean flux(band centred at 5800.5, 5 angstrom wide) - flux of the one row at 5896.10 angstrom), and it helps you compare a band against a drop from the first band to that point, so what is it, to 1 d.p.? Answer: 1.2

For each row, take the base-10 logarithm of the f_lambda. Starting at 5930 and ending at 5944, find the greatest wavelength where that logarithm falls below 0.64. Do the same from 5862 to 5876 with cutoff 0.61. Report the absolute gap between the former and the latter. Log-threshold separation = 68.0 angstrom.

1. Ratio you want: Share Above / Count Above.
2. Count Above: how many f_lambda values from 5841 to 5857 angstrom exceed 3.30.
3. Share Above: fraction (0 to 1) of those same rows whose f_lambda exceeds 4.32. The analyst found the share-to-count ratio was 0.10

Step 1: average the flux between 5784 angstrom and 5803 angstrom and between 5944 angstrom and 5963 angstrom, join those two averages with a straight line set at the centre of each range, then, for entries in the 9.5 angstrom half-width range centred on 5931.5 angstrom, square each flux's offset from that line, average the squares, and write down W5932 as 0.3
